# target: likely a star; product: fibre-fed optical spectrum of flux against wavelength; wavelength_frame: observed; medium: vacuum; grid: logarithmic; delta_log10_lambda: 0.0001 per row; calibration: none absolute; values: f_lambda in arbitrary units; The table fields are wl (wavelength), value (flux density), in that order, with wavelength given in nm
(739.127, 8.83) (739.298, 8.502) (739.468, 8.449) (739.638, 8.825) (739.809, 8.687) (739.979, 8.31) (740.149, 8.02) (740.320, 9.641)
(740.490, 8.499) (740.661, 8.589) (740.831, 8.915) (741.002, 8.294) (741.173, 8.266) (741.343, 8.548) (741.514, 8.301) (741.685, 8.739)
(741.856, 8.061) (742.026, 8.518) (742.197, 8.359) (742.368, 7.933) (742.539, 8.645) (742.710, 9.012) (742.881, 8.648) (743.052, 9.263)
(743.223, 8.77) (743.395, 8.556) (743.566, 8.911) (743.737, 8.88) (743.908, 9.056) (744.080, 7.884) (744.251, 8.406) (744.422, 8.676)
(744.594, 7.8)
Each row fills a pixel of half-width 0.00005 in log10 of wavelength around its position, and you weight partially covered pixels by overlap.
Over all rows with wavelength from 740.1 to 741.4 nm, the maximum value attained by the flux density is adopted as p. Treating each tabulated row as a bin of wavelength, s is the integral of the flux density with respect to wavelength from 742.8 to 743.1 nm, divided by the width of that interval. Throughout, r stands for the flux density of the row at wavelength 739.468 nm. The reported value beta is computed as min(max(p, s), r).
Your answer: 8.4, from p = 9.641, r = 8.449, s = 8.9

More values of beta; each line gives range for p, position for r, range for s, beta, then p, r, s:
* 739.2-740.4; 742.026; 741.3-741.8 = 8.5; 9.641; 8.518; 8.5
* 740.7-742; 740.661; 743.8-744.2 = 8.6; 8.915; 8.589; 8.5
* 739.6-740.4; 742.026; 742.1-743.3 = 8.5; 9.641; 8.518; 8.7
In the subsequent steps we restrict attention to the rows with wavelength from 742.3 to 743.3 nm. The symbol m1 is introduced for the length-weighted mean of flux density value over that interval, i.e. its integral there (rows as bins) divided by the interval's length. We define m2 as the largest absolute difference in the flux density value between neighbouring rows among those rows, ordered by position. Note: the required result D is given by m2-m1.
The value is -8.0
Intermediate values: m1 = 8.73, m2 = 0.71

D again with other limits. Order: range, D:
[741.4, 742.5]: -7.7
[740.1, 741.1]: -7.1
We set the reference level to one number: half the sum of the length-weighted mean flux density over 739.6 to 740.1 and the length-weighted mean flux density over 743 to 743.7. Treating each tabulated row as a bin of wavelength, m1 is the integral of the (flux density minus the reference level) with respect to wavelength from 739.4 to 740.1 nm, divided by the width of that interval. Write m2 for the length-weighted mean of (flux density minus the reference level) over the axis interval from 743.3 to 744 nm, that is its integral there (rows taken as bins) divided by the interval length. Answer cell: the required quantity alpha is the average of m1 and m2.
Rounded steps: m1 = -0.16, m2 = 0.1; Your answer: -0.01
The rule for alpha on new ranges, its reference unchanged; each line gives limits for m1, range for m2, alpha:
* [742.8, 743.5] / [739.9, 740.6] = 0.02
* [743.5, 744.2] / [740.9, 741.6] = -0.19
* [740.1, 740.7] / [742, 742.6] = -0.16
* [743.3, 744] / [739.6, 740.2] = -0.05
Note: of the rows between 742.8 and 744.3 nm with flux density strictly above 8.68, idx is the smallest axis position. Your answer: 743.052 nm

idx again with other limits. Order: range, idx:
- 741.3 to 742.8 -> 741.685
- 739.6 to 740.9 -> 739.638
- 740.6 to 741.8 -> 740.831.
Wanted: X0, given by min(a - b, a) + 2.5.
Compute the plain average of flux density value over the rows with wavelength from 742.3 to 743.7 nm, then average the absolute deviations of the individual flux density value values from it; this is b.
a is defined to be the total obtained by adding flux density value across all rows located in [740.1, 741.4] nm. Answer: 71.0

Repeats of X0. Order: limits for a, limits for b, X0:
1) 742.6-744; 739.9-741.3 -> 73.2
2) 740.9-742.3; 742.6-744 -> 69.4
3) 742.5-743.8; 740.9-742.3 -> 73.0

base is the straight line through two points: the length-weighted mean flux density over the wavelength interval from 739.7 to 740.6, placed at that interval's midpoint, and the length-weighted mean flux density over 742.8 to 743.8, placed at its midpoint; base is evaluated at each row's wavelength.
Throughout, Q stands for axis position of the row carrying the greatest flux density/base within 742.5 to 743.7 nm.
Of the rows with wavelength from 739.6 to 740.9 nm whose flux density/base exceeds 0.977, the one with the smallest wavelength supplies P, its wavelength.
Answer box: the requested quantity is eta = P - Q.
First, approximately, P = 739.638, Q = 743.052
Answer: -3.41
